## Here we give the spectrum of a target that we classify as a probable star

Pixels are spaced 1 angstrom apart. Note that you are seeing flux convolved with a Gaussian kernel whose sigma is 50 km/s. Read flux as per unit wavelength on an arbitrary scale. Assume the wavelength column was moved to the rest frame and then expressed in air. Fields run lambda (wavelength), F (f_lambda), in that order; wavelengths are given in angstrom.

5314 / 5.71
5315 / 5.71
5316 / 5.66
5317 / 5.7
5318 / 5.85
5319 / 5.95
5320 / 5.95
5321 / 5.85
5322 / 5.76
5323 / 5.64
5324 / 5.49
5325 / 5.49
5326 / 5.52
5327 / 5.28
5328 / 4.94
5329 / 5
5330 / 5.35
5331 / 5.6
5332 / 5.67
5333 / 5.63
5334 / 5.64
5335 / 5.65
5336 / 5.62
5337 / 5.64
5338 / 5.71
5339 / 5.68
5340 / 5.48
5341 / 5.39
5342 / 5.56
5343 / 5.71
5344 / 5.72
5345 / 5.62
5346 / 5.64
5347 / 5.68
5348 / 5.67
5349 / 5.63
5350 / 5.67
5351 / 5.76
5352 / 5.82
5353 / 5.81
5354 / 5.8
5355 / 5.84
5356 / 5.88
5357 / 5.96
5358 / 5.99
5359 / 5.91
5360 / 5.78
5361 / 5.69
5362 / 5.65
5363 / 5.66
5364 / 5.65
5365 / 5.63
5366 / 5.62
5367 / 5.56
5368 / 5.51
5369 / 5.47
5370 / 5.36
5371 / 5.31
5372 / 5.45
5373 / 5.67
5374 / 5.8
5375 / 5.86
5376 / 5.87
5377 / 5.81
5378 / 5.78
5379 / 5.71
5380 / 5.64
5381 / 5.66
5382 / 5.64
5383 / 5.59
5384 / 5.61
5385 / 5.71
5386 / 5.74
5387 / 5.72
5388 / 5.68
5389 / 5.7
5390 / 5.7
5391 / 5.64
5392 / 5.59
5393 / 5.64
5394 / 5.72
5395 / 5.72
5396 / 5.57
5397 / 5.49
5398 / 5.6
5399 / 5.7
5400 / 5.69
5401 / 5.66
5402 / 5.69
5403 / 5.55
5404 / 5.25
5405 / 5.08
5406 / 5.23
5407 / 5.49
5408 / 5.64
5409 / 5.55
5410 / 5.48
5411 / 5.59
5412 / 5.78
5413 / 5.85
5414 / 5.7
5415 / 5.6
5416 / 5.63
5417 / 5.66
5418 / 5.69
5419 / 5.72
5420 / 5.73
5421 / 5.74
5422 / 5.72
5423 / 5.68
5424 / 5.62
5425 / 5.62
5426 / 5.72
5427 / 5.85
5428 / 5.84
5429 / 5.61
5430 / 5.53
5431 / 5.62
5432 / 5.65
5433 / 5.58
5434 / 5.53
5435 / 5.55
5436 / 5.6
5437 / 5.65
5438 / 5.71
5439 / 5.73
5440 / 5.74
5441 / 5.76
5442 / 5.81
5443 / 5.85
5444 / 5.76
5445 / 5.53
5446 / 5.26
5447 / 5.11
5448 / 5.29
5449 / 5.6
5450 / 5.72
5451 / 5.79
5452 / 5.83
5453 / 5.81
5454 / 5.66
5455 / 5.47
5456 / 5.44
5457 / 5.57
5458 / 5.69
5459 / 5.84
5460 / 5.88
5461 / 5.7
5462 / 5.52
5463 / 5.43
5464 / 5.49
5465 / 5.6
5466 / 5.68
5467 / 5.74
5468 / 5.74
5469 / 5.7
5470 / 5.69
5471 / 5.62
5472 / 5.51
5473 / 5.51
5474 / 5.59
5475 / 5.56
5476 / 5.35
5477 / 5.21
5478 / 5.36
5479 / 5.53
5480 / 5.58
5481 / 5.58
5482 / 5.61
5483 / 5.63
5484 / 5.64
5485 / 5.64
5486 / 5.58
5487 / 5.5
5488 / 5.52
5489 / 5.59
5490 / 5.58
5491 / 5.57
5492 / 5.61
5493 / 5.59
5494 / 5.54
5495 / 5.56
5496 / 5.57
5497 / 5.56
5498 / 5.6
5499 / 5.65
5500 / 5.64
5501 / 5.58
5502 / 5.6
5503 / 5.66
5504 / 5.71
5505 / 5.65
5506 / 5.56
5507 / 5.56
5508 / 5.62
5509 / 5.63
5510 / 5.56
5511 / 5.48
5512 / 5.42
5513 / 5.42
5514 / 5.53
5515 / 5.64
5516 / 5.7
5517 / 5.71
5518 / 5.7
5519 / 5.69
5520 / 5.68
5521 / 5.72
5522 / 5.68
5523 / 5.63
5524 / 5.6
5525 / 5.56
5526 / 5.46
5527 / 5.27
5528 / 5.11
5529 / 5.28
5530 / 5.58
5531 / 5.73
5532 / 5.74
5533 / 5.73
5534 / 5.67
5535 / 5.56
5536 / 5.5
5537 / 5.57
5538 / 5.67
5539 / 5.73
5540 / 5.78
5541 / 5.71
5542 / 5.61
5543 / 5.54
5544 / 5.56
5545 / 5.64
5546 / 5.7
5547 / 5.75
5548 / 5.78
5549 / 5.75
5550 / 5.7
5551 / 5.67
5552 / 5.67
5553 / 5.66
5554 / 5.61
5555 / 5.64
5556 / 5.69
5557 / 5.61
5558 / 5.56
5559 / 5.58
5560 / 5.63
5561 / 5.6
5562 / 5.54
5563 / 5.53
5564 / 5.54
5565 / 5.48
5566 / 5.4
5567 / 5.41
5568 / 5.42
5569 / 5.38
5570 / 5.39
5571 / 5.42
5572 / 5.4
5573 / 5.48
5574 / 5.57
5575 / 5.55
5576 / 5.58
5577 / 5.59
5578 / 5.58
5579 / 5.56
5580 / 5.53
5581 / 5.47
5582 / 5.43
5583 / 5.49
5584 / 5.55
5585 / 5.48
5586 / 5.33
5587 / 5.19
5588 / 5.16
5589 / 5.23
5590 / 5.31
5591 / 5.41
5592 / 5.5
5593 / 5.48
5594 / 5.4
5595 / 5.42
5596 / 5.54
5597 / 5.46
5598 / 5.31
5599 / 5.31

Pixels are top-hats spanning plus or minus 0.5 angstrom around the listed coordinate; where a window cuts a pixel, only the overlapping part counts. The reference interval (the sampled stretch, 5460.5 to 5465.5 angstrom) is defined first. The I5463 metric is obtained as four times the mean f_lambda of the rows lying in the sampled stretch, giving 22.2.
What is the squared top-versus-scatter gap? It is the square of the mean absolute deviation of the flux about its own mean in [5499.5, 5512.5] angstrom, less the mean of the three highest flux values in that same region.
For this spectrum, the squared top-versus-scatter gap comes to 31.5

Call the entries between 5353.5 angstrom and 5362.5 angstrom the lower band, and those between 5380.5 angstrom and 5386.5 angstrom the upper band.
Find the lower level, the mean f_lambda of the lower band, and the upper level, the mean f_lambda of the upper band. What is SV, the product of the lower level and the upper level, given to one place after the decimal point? 33.0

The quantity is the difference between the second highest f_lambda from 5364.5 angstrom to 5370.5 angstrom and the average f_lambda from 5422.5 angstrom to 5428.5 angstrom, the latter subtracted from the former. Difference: -0.10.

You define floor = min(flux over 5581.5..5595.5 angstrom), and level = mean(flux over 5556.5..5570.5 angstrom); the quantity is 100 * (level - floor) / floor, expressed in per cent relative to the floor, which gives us 6.7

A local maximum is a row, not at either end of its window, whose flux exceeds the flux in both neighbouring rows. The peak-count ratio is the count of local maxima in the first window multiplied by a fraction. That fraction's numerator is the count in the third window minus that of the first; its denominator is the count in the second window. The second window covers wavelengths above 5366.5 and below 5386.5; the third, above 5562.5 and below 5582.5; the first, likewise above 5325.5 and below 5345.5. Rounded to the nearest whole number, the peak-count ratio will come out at 2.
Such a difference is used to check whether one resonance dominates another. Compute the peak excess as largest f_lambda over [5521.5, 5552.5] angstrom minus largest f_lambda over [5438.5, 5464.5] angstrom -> -0.10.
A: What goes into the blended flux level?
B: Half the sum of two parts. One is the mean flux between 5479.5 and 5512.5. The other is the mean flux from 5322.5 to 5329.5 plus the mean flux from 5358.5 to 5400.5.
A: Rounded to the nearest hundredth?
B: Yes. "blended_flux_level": 8.29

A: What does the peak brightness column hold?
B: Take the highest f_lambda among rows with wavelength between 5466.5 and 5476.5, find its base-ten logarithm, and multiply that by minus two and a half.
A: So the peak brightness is -1.90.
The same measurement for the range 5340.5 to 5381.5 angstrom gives -1.94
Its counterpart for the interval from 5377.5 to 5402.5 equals -1.90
